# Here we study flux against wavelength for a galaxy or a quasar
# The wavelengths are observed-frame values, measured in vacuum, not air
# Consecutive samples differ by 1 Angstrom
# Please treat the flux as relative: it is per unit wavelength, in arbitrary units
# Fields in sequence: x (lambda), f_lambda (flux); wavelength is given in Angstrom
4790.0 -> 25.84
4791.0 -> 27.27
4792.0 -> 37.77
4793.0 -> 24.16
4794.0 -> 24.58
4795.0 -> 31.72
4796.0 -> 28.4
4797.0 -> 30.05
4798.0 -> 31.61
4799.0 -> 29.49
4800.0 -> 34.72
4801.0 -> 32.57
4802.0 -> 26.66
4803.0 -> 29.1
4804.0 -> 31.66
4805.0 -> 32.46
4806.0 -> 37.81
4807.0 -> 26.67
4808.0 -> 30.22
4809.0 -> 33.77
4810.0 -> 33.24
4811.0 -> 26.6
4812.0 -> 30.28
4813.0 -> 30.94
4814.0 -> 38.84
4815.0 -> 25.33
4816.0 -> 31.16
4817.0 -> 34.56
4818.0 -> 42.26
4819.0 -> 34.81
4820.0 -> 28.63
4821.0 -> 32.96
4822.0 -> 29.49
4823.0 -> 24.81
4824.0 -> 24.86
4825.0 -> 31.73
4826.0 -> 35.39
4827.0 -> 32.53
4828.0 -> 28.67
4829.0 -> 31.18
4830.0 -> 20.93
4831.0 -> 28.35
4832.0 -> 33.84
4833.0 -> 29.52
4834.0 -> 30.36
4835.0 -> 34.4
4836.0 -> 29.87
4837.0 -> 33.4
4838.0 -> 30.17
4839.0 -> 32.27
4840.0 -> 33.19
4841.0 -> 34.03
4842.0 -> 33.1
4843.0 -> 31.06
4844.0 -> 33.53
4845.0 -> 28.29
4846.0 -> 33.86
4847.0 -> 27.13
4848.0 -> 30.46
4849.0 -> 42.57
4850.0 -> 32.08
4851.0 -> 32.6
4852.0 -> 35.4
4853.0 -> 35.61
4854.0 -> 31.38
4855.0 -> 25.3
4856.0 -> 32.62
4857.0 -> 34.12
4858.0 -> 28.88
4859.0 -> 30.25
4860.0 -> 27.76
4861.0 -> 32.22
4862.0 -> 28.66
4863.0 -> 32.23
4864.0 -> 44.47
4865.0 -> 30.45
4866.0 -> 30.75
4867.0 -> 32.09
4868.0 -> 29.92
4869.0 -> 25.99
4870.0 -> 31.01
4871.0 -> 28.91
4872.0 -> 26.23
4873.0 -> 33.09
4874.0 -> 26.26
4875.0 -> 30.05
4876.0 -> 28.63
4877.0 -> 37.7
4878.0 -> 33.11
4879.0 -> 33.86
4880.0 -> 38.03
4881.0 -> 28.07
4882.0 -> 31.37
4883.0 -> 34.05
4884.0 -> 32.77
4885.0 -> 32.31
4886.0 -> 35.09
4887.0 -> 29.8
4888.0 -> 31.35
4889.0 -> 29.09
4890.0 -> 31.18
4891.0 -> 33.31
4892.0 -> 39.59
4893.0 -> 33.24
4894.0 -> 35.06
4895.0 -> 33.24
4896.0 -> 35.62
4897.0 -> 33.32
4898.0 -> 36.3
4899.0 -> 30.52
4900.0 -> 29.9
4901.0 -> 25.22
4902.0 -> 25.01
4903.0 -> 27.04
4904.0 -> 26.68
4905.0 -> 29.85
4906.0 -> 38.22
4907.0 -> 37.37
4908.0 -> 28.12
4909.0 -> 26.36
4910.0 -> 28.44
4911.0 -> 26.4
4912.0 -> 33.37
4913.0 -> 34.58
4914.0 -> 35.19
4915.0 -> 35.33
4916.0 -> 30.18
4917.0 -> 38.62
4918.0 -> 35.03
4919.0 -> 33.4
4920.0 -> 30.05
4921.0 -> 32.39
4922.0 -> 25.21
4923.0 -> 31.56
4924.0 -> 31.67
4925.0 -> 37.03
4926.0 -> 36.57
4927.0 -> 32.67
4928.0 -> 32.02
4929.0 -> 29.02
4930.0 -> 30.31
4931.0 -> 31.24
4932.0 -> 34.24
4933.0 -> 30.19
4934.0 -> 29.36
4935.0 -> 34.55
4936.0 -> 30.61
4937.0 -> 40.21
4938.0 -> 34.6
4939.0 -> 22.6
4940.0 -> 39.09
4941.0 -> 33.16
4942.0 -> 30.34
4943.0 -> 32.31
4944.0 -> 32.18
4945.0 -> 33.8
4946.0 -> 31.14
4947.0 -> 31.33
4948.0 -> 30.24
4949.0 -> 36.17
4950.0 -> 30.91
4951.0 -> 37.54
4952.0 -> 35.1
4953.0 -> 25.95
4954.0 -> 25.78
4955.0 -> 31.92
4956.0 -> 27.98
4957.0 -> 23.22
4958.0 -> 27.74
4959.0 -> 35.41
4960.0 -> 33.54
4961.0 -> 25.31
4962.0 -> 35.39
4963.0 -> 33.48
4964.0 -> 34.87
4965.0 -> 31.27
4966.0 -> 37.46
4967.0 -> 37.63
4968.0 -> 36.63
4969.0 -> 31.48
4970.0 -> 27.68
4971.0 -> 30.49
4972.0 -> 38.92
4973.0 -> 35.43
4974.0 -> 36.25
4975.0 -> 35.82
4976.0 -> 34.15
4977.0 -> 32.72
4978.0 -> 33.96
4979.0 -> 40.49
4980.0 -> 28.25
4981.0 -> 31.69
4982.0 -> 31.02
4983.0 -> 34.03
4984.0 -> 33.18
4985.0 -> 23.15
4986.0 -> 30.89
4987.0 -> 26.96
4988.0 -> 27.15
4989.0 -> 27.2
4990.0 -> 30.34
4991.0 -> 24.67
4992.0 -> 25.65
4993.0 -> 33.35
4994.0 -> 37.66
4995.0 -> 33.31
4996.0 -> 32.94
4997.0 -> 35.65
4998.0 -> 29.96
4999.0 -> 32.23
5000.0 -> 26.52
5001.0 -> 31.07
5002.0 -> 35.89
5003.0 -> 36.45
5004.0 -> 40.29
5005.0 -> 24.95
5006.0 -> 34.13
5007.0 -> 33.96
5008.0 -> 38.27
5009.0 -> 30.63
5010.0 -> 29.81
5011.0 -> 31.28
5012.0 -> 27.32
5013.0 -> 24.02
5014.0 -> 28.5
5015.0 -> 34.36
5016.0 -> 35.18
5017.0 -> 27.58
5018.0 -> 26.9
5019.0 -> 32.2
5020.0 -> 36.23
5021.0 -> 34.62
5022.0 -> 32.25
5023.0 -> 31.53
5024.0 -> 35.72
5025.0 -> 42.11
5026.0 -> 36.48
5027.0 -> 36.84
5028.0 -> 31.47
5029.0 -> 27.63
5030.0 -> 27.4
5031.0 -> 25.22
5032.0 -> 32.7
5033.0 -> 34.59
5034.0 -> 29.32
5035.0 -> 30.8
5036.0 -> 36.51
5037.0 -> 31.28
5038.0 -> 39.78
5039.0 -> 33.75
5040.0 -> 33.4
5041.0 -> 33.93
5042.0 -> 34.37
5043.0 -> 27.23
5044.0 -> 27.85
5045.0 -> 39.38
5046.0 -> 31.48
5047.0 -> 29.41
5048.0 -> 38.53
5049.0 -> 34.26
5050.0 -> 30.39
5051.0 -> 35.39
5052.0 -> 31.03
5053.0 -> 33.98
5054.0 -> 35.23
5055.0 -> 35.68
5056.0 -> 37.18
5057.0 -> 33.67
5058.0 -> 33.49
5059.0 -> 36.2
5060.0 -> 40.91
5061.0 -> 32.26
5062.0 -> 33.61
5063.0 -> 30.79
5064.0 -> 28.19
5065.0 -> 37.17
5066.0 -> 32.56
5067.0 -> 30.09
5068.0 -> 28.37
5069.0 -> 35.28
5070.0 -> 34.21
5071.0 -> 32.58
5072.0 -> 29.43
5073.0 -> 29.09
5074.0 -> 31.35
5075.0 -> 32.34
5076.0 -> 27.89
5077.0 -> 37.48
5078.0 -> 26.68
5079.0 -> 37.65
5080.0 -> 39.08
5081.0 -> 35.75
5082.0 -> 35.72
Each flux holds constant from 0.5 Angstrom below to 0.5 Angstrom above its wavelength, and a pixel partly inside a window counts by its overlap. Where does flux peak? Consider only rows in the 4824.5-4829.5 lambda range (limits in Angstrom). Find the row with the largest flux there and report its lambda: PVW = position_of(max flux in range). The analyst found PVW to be 4826.0 Angstrom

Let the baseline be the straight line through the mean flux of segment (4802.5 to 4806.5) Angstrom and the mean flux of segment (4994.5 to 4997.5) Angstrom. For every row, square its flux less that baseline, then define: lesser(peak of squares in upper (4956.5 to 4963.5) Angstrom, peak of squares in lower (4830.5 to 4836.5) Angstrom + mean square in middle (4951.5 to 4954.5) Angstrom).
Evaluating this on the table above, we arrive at 63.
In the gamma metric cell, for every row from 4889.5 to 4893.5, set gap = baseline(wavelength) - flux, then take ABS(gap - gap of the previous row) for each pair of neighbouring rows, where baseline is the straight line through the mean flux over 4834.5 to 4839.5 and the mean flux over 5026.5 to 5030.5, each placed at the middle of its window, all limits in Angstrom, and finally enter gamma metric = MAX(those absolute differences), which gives 6.3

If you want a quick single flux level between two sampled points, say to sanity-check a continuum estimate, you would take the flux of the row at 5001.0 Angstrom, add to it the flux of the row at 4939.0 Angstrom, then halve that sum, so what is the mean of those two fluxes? 26.8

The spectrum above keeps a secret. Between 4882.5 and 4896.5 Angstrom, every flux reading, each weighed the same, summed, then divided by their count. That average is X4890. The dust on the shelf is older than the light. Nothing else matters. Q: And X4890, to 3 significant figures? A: 33.3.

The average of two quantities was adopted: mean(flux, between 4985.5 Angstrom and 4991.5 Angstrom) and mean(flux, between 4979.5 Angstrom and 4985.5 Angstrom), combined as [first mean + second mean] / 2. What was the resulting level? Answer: 29.0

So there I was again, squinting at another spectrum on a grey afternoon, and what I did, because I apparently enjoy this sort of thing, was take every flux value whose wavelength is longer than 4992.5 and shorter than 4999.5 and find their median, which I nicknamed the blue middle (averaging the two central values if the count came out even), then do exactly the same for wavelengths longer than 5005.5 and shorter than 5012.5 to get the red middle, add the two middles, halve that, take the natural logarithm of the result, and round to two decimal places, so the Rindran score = 3.47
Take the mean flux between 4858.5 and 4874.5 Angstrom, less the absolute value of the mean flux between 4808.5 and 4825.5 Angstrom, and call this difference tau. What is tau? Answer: -0.8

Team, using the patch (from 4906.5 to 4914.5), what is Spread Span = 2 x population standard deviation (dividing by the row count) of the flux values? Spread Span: 8.2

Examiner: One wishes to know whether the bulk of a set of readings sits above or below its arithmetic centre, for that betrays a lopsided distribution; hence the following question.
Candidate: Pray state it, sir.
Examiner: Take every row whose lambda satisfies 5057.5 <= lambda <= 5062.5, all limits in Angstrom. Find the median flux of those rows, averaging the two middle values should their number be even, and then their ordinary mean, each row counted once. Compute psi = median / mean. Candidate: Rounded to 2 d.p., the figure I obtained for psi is 0.95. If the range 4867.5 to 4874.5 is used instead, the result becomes 1.00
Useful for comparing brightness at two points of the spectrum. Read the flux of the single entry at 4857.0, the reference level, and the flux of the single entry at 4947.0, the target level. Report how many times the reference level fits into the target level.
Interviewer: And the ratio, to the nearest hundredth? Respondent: 0.92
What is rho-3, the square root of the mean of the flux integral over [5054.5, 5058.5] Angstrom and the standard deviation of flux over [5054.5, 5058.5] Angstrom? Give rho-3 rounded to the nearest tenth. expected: 8.4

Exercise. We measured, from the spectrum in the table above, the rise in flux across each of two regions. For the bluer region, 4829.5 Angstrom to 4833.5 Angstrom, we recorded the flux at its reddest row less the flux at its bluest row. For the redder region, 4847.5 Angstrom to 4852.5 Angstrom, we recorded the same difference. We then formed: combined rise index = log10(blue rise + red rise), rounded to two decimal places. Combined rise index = 1.13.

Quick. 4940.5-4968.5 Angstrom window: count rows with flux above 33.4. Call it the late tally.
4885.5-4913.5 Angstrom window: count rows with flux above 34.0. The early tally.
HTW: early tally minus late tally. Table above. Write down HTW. -4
